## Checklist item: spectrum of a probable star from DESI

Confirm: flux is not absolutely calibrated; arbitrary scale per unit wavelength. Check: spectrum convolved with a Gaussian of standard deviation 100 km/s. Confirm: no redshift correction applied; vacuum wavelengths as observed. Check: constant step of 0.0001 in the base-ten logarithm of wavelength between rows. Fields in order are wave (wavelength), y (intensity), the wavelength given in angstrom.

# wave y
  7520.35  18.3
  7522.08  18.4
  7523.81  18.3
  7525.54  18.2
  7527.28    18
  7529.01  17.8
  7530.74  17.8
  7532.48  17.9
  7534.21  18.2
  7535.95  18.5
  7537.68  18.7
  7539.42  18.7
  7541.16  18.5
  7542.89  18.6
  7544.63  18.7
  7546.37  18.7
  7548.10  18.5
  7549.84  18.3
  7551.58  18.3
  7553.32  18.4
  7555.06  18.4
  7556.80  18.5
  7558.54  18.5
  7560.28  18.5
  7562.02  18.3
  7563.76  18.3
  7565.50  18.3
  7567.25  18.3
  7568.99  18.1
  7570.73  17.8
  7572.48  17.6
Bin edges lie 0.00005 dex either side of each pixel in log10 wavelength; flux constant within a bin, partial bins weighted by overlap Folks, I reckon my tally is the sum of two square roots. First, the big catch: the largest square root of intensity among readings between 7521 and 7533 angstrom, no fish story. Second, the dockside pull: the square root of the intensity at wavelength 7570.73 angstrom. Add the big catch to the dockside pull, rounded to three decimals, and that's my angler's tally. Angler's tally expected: 8.509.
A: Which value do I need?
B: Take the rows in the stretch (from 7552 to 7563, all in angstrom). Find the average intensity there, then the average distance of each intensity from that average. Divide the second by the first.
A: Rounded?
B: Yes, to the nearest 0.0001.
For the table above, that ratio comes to 0.0036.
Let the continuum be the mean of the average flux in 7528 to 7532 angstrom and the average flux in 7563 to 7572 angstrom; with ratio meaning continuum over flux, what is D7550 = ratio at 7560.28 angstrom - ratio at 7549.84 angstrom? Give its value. -0.01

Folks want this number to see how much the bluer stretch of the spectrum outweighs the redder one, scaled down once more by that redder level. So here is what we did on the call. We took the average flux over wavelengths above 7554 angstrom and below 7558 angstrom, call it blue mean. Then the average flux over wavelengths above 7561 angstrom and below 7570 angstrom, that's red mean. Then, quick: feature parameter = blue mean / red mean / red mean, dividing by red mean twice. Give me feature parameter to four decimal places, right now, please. 0.0553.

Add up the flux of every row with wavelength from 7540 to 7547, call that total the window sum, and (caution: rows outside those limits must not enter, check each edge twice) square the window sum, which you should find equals 5550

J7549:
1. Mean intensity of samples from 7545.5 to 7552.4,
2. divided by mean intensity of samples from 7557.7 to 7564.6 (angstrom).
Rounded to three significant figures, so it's 1.00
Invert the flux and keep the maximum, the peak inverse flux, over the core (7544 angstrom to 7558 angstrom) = 0.0546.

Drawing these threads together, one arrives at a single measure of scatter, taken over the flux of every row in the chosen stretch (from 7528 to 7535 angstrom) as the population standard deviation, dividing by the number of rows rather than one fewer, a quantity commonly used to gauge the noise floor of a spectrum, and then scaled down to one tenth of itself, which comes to 0.016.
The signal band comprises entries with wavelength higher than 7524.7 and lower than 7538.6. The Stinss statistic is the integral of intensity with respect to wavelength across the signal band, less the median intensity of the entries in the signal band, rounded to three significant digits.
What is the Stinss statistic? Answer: 234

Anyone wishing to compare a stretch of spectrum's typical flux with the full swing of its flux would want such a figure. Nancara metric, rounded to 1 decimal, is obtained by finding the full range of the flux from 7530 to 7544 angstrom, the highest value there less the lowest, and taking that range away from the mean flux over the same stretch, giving 17.5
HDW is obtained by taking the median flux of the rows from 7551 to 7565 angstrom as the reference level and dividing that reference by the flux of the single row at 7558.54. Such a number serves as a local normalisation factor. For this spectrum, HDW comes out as 0.995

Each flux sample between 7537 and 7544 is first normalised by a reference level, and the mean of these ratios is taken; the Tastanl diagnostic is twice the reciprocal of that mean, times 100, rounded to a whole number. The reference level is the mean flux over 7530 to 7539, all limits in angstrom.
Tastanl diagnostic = 196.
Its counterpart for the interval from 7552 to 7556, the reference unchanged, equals 198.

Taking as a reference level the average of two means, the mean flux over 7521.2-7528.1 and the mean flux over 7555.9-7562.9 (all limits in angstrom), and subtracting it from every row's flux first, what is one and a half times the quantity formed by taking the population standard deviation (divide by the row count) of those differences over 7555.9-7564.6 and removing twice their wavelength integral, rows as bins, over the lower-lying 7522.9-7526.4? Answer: 1.1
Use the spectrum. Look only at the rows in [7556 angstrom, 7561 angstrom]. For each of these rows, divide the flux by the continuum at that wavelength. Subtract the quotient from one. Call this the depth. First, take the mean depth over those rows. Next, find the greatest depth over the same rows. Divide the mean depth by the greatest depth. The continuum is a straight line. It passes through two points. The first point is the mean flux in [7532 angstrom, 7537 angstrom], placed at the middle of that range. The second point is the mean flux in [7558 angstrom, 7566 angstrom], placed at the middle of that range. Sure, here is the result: 1.1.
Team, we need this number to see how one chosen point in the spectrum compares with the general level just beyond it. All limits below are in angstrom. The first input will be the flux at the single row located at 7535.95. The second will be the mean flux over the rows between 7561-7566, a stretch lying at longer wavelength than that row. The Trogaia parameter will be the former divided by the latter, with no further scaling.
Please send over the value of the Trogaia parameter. 1.01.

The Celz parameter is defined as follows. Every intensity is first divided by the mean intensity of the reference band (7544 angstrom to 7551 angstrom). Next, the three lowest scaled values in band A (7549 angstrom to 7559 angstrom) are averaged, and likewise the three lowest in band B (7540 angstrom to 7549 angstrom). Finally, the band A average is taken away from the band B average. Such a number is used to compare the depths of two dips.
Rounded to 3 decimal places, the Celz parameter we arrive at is 0.011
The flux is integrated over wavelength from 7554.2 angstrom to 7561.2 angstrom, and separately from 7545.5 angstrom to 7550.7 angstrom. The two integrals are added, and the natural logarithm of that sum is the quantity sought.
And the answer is 5.42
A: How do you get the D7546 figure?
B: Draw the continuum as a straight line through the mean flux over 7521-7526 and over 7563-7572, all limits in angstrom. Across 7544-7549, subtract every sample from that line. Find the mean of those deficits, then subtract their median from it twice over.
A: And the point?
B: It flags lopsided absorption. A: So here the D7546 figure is 0.53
